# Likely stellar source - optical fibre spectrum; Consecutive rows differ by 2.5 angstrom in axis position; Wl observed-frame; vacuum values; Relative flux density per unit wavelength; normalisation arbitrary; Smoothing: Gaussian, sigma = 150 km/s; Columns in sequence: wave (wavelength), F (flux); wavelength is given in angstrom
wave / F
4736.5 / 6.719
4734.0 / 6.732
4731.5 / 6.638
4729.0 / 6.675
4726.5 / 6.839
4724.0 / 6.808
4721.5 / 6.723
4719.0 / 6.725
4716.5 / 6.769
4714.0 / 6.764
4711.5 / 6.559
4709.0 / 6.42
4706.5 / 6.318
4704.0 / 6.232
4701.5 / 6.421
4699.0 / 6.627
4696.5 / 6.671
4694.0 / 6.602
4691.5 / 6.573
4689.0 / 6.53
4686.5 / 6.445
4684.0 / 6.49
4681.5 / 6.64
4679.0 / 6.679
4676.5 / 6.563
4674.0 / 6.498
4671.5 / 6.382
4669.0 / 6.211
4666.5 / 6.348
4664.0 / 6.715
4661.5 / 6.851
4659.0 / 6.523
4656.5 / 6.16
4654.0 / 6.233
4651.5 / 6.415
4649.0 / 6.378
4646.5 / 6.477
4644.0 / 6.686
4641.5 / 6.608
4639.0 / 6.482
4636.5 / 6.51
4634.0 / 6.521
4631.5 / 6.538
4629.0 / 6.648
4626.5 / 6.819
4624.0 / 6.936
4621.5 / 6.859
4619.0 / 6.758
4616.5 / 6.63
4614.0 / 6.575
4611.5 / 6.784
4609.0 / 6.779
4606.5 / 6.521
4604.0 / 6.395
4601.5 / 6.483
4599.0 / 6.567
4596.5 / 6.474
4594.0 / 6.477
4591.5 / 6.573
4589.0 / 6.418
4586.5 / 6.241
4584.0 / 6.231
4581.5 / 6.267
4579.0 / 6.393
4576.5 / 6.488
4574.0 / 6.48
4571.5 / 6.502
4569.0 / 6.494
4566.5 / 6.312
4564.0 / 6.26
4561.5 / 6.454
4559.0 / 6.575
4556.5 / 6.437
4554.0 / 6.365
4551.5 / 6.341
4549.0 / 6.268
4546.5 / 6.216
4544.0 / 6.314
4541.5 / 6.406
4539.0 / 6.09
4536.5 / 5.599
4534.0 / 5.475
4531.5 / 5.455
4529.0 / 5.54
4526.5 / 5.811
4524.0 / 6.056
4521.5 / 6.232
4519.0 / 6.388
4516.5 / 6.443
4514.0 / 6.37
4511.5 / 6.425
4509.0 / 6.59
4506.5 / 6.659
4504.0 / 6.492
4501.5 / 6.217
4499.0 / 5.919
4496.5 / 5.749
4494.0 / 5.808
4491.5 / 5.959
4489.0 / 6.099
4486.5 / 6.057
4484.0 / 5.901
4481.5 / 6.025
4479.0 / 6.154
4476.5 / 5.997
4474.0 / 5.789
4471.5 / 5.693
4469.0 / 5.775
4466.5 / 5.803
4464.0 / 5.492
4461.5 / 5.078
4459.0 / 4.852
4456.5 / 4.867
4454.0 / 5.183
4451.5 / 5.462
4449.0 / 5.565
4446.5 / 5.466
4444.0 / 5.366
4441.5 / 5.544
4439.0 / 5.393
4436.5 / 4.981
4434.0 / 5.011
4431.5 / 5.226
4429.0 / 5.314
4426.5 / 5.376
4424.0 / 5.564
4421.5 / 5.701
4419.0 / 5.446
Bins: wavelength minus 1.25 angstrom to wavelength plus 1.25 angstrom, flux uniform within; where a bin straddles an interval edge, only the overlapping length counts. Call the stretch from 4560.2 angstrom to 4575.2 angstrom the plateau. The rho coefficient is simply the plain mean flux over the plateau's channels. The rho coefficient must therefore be 6.42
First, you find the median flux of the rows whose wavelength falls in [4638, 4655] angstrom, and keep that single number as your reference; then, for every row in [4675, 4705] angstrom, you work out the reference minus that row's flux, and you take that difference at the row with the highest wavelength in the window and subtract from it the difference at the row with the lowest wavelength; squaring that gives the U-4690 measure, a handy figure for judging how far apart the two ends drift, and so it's 0.11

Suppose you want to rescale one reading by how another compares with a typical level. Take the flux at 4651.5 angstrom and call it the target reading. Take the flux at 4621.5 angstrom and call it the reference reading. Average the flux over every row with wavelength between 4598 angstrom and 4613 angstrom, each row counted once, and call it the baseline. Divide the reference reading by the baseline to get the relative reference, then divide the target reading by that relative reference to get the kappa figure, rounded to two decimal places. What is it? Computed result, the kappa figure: 6.16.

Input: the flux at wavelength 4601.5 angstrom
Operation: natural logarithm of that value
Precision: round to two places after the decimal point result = 1.87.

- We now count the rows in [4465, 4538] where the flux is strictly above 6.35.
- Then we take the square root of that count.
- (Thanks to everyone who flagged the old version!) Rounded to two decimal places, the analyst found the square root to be 2.65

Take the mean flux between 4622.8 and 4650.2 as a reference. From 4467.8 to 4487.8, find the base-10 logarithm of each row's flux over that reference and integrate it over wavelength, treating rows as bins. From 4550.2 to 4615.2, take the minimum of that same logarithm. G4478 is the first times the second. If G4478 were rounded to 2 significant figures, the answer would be 0.024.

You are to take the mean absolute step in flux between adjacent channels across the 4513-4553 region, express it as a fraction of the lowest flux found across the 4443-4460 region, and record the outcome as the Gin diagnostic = 0.032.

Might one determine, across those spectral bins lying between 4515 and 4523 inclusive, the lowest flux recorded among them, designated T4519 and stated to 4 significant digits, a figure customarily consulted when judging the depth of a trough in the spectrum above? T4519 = 6.232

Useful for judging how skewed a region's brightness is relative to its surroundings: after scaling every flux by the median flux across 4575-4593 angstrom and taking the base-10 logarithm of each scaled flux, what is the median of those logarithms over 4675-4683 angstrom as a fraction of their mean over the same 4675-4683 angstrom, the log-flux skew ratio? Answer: 1.1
